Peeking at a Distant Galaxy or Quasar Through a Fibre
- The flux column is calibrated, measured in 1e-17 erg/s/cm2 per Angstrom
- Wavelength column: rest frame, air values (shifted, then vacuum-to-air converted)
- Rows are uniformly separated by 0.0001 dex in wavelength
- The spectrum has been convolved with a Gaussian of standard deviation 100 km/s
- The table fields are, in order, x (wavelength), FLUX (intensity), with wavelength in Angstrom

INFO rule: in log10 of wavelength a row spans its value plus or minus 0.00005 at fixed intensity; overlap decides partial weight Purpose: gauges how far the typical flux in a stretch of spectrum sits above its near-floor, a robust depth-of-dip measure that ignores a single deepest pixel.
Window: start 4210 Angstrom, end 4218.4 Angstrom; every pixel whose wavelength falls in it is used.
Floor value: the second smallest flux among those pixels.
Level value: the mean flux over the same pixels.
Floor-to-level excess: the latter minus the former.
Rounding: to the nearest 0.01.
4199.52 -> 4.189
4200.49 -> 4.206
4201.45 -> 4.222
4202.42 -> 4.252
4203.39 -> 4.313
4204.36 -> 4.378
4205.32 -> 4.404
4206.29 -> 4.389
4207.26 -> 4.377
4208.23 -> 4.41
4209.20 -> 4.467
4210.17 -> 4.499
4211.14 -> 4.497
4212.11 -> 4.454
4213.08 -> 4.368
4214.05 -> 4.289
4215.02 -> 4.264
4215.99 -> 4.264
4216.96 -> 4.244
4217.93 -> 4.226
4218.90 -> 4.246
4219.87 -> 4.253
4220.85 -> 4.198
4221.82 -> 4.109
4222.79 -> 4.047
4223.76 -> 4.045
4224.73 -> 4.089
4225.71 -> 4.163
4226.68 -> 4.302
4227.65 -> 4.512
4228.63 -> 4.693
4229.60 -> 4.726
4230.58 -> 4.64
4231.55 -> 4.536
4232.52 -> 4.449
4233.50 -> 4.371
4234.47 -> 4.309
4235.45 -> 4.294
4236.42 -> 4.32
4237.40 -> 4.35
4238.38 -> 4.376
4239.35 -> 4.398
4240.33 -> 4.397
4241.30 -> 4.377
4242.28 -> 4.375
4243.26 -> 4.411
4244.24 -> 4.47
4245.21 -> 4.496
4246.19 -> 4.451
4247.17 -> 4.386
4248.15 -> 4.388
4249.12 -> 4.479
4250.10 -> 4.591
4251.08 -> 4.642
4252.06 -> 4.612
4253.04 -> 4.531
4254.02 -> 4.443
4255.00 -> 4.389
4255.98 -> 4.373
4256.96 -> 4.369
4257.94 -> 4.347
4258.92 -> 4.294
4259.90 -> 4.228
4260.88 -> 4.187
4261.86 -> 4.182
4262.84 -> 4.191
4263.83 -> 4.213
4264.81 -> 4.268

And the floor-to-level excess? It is 0.10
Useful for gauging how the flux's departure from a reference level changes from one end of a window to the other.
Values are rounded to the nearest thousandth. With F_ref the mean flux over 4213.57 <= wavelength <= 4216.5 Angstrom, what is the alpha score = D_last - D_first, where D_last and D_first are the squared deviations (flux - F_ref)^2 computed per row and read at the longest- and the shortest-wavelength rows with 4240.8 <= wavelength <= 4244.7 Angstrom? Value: 0.028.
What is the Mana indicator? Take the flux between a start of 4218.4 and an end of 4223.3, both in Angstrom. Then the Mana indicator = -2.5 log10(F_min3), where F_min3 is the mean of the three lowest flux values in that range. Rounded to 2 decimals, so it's -1.54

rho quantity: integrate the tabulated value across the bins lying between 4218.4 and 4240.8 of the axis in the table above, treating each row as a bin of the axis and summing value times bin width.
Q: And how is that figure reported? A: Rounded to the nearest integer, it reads 97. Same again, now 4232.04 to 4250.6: 82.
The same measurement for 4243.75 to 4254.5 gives 48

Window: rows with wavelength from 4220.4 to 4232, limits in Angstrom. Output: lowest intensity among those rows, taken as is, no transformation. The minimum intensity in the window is 4.045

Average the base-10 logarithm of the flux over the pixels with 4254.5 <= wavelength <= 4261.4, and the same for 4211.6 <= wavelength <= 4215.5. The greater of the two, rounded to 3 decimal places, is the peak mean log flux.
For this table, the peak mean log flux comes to 0.638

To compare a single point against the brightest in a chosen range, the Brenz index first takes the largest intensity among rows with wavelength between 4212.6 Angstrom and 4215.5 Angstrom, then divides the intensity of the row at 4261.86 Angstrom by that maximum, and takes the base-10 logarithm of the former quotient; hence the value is -0.02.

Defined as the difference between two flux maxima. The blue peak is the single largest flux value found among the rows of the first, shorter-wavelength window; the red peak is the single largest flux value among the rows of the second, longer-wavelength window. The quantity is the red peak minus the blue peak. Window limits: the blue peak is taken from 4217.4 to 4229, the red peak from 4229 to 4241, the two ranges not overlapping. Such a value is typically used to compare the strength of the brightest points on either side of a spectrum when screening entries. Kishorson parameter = 0.03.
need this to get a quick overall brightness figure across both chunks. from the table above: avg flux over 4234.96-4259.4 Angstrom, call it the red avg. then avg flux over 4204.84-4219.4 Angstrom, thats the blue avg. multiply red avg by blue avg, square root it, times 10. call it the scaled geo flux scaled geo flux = 43.9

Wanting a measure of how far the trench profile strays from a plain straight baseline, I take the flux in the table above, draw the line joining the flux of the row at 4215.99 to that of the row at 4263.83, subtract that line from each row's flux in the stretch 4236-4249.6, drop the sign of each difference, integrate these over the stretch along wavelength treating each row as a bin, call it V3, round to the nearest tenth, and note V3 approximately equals 2.3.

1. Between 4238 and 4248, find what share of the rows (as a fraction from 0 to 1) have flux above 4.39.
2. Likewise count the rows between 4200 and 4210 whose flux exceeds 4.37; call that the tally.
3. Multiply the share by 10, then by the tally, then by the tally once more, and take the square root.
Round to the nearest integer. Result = 15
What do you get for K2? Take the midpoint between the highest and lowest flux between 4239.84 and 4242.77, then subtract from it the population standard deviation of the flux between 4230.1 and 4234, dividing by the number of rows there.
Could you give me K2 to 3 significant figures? 4.29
